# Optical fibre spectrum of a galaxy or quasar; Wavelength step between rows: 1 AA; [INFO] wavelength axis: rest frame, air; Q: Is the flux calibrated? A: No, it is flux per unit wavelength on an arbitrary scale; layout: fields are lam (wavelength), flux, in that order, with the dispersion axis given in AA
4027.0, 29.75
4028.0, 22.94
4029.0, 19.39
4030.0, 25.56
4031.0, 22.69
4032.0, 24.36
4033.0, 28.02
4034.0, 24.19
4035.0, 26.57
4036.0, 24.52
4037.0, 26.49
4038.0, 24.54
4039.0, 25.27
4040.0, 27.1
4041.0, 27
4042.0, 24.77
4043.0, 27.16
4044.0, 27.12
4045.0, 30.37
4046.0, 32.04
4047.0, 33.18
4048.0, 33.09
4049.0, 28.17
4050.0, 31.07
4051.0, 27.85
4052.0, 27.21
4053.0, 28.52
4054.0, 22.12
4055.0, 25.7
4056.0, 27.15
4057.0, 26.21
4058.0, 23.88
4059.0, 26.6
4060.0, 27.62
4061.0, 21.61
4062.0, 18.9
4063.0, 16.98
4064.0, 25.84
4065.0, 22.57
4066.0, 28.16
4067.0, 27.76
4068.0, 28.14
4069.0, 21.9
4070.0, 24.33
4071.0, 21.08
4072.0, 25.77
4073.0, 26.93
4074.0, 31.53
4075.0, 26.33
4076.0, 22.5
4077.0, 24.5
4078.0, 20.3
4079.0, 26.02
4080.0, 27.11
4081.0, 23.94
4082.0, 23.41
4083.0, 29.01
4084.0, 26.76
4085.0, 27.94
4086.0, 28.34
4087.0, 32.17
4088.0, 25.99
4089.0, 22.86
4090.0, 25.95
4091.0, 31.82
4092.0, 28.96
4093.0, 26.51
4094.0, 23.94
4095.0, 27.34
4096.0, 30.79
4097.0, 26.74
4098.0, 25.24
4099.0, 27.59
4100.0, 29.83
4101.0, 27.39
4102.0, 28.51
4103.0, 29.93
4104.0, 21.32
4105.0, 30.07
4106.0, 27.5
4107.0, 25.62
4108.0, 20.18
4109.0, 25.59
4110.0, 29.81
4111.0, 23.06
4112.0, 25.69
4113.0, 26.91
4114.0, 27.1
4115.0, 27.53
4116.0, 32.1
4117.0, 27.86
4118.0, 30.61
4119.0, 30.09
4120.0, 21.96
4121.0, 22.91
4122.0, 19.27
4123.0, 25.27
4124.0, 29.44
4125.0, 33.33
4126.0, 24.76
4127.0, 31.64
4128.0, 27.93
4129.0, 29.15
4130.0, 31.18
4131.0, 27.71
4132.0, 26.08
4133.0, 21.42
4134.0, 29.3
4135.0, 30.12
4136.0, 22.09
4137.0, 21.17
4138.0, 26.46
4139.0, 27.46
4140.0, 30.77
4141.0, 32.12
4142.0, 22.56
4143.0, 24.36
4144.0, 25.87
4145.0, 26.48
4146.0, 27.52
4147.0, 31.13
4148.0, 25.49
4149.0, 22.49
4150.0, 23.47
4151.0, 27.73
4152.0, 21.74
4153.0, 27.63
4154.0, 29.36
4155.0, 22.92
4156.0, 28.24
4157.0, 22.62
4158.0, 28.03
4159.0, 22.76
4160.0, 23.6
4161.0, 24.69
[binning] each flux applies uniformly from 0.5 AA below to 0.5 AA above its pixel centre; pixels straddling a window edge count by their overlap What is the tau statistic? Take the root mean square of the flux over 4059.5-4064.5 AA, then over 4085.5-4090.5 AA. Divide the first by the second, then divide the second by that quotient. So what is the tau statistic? 32.9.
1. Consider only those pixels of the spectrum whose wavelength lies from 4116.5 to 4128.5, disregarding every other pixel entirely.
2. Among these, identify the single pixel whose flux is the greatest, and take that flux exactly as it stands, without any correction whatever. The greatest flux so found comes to 33.33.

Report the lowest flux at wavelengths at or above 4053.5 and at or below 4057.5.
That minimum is 22.12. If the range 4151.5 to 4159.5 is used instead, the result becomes 21.74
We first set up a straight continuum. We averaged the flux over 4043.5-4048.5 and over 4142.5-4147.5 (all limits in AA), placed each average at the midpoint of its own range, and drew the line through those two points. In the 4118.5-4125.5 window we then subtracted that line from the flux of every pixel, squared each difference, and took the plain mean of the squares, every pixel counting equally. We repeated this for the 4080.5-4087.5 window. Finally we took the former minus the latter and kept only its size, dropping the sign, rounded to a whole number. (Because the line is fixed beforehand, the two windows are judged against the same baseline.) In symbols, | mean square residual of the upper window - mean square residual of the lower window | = 13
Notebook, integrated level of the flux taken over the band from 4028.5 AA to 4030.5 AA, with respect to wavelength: 45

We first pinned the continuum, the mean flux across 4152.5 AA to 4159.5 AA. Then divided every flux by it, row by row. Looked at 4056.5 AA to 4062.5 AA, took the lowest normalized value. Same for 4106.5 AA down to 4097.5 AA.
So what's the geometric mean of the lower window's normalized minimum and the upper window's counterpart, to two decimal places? 0.77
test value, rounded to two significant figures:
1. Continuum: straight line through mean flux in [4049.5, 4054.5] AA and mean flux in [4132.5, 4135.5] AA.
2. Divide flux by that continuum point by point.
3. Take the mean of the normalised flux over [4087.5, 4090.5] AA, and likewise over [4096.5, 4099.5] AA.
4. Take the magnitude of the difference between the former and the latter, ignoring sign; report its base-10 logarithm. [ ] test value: -1.2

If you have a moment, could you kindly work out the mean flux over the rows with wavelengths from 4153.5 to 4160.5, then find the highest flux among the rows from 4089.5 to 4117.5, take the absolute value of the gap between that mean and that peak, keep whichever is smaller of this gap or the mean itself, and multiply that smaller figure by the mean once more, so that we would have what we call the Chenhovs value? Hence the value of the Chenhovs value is 171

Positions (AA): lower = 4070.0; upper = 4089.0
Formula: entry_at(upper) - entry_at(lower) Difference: -1.5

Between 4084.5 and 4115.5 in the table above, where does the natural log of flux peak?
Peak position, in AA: 4087.0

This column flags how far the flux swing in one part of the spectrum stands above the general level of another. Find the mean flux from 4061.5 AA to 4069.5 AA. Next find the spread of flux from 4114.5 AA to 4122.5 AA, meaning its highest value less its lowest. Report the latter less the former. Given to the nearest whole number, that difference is -11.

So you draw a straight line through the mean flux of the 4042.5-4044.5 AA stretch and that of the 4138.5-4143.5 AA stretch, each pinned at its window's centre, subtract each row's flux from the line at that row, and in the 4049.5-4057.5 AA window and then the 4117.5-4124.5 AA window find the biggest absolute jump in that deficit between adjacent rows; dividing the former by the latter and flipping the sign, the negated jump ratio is -0.79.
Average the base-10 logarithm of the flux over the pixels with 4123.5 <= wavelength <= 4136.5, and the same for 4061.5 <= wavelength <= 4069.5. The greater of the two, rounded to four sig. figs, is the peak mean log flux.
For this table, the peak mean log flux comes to 1.444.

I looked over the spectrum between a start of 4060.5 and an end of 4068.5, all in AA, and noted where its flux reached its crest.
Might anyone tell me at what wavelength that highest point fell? 4066.0 AA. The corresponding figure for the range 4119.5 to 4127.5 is 4125.0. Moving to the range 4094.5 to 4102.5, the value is 4096.0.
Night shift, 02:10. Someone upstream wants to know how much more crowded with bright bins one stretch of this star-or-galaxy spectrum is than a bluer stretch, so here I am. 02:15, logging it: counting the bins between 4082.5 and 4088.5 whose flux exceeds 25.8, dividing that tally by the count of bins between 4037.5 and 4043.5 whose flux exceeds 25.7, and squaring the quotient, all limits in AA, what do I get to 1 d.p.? 4.0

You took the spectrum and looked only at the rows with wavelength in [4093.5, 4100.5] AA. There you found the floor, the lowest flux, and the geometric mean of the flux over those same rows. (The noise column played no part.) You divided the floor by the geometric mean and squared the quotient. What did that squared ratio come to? 0.77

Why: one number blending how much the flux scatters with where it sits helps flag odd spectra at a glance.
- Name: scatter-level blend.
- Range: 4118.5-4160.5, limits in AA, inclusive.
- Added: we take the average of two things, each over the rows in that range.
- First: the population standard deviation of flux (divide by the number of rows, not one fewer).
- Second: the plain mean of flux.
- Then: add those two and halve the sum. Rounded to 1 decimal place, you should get 14.9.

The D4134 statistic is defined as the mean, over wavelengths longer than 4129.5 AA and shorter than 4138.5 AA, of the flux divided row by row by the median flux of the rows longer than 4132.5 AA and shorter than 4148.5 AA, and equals 0.99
